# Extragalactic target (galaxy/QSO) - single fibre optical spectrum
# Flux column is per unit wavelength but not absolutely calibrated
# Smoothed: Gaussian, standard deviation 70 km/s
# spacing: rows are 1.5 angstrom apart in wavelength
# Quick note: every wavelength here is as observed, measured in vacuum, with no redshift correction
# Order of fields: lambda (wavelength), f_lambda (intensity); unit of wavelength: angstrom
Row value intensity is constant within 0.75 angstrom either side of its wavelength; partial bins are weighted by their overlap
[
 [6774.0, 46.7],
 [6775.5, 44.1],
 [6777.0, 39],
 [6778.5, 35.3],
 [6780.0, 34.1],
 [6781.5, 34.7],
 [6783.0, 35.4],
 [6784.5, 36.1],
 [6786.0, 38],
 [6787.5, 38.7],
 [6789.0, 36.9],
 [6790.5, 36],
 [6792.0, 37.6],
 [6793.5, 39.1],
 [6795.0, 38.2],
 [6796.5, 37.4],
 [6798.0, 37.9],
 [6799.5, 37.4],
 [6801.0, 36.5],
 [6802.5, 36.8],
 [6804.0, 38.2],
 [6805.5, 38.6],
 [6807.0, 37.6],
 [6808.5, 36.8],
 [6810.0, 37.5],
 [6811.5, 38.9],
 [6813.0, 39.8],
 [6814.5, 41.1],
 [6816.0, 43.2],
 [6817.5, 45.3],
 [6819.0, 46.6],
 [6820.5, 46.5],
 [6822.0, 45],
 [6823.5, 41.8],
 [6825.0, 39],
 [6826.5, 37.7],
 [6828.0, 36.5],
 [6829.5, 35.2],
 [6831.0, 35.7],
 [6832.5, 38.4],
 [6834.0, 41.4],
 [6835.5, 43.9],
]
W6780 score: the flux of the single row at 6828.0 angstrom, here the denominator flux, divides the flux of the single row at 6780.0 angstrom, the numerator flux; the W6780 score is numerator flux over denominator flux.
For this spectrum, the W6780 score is 0.93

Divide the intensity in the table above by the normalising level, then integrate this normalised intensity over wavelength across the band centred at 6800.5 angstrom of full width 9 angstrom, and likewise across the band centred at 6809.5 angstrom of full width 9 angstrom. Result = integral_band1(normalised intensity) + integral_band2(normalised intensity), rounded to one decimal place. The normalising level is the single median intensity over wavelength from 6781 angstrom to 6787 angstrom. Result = 19.0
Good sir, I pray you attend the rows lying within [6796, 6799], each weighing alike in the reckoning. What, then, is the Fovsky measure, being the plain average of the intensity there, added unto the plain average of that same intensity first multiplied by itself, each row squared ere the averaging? 1455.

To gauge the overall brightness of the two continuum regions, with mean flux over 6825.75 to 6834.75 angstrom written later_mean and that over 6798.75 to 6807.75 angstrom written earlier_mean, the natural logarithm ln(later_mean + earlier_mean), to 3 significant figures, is 4.32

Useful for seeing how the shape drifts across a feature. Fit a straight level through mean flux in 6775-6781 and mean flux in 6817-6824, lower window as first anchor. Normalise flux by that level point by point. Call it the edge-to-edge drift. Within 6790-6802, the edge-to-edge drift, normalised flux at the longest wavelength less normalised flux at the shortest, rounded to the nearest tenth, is 0.0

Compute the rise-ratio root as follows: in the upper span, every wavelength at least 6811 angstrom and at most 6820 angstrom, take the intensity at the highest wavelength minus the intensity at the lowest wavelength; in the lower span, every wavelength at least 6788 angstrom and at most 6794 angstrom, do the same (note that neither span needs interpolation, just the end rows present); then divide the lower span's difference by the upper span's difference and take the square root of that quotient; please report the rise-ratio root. 0.53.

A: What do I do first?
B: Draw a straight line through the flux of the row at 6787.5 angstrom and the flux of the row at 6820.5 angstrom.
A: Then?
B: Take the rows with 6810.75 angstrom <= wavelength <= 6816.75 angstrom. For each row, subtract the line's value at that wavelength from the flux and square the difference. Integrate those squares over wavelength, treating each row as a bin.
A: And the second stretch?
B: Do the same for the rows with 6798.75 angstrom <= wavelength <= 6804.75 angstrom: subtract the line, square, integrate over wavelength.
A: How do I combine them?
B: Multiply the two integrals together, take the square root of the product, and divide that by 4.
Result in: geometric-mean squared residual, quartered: 32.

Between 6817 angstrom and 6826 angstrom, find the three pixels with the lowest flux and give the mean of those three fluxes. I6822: 41.9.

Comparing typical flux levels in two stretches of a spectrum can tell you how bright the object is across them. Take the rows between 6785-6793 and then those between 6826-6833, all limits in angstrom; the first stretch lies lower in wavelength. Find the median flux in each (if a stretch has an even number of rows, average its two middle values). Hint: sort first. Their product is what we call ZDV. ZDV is 1372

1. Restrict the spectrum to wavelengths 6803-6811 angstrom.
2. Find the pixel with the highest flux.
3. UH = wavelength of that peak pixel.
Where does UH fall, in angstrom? 6805.5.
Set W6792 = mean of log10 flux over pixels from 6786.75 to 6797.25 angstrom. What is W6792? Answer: 1.576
